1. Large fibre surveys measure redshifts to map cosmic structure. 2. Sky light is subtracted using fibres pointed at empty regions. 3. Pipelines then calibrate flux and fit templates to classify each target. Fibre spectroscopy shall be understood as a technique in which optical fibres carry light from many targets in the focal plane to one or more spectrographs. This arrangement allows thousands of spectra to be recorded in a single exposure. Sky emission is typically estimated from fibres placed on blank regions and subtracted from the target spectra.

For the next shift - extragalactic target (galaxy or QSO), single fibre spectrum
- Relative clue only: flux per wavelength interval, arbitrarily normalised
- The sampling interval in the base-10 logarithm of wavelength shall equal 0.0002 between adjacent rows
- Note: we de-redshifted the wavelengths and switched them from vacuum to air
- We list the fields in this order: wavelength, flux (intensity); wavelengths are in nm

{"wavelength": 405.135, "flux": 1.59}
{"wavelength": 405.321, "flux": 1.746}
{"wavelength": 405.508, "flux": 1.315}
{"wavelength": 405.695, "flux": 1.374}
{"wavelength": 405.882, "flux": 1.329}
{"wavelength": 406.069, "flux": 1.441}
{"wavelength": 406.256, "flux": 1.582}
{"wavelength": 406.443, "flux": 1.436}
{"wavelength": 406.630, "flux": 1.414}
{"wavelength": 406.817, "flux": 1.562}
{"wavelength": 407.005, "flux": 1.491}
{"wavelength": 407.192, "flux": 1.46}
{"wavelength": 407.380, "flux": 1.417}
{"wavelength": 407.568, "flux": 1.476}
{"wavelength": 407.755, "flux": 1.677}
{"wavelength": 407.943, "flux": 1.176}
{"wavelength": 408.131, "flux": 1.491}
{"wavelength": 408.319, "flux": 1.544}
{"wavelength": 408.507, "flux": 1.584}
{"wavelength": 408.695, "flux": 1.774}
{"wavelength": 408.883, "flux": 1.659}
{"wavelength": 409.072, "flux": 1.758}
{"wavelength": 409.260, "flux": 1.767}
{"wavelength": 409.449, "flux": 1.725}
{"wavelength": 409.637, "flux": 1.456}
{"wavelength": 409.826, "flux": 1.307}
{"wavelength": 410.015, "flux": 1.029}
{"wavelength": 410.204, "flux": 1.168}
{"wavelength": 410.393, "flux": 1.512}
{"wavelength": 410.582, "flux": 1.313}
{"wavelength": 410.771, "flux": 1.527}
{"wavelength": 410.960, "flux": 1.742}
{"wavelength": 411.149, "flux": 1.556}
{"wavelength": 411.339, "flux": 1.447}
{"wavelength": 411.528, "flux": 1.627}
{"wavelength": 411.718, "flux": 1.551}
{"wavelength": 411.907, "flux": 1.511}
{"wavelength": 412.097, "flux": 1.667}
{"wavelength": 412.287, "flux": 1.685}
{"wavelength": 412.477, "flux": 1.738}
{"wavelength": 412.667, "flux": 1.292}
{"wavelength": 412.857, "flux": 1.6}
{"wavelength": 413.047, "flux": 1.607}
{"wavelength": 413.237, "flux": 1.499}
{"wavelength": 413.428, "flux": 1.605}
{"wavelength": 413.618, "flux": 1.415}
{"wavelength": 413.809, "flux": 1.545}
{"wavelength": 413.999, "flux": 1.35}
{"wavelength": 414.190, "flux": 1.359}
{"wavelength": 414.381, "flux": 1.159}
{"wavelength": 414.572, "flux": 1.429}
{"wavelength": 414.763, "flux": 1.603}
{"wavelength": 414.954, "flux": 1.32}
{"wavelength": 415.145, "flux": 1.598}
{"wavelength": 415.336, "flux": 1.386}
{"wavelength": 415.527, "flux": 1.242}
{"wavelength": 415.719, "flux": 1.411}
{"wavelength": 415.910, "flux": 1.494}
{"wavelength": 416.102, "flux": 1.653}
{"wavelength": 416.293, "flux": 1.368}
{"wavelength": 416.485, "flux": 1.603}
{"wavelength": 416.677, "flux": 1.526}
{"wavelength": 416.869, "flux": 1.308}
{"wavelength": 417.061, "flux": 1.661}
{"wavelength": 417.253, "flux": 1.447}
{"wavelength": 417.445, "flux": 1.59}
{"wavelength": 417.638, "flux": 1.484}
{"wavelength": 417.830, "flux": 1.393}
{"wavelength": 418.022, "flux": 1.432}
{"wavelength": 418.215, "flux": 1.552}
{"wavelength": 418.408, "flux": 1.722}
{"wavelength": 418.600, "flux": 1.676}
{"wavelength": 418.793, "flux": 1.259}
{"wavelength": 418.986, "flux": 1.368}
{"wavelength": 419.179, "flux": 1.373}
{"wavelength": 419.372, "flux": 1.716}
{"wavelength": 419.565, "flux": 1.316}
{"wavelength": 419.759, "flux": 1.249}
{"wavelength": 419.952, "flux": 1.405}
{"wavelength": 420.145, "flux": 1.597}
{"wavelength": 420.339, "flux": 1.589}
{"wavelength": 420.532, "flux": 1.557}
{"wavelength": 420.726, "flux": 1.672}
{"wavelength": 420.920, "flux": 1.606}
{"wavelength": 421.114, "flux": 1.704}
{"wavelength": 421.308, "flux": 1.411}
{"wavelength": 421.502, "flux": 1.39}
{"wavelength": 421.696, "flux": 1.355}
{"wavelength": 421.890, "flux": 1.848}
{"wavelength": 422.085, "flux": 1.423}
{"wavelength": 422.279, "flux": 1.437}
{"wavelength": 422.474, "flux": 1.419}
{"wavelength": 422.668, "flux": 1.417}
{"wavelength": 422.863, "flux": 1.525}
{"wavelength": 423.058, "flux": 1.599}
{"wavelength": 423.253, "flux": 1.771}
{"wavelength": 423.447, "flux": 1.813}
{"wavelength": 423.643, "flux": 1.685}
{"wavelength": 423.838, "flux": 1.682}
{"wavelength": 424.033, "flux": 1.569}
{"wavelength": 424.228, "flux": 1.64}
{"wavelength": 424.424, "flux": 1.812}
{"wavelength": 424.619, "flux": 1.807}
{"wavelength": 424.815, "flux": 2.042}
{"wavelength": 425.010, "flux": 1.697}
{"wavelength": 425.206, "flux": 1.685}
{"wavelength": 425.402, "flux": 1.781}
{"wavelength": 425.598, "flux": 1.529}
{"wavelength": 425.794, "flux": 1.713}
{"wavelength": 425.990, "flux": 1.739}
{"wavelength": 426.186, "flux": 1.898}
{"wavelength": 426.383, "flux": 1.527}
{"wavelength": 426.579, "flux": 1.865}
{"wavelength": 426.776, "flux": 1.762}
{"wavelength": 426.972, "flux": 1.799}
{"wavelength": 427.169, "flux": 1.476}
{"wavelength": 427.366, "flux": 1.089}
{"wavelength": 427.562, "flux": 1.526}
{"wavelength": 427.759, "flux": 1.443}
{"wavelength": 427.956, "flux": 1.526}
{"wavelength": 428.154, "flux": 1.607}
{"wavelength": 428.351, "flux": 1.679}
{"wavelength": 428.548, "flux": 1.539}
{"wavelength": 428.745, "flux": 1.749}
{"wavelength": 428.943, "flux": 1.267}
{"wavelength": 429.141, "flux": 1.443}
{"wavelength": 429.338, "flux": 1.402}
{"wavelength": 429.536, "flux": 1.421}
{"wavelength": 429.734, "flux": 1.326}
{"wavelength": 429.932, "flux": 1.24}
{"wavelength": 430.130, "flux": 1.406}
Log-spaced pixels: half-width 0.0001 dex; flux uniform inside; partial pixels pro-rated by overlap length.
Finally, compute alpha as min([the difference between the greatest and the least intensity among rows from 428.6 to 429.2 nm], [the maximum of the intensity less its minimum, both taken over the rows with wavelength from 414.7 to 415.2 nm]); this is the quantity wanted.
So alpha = 0.28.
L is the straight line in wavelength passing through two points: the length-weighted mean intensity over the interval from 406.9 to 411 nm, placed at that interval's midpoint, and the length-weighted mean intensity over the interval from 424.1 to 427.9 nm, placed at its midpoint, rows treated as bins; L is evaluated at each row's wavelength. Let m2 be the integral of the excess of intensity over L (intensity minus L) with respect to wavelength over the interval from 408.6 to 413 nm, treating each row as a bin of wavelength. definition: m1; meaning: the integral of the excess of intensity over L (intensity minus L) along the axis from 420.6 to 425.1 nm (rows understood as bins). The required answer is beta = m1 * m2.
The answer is -0.008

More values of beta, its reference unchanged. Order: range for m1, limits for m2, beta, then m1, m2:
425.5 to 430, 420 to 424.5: 0.143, -0.6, -0.22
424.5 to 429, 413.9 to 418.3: 0.085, -0.2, -0.53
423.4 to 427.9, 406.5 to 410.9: 0.000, 0.0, -0.02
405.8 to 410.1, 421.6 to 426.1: 0.001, 0.1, 0.01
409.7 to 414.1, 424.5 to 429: 0.027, -0.2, -0.16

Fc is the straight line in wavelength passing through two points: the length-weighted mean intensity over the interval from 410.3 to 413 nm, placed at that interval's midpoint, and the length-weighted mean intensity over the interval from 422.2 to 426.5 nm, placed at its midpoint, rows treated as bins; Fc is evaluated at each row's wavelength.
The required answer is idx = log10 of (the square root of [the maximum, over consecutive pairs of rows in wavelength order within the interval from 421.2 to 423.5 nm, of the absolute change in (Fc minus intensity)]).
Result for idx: -0.15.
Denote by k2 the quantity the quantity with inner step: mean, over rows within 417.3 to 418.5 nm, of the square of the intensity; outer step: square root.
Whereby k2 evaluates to 1.53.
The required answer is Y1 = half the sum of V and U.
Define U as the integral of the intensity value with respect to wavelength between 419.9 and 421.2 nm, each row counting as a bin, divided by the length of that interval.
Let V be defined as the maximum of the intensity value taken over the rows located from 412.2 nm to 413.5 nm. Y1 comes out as 1.67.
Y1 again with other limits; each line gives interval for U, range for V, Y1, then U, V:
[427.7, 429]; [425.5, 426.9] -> 1.73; 1.56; 1.898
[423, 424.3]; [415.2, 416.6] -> 1.67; 1.68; 1.653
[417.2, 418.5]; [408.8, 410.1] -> 1.64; 1.52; 1.767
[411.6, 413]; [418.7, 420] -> 1.65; 1.58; 1.716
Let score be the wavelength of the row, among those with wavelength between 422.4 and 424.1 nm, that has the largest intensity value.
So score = 423.447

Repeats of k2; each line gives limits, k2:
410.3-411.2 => 1.54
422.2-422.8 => 1.42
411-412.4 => 1.58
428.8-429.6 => 1.38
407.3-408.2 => 1.46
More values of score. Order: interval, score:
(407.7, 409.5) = 408.695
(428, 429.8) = 428.745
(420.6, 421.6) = 421.114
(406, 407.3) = 406.256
